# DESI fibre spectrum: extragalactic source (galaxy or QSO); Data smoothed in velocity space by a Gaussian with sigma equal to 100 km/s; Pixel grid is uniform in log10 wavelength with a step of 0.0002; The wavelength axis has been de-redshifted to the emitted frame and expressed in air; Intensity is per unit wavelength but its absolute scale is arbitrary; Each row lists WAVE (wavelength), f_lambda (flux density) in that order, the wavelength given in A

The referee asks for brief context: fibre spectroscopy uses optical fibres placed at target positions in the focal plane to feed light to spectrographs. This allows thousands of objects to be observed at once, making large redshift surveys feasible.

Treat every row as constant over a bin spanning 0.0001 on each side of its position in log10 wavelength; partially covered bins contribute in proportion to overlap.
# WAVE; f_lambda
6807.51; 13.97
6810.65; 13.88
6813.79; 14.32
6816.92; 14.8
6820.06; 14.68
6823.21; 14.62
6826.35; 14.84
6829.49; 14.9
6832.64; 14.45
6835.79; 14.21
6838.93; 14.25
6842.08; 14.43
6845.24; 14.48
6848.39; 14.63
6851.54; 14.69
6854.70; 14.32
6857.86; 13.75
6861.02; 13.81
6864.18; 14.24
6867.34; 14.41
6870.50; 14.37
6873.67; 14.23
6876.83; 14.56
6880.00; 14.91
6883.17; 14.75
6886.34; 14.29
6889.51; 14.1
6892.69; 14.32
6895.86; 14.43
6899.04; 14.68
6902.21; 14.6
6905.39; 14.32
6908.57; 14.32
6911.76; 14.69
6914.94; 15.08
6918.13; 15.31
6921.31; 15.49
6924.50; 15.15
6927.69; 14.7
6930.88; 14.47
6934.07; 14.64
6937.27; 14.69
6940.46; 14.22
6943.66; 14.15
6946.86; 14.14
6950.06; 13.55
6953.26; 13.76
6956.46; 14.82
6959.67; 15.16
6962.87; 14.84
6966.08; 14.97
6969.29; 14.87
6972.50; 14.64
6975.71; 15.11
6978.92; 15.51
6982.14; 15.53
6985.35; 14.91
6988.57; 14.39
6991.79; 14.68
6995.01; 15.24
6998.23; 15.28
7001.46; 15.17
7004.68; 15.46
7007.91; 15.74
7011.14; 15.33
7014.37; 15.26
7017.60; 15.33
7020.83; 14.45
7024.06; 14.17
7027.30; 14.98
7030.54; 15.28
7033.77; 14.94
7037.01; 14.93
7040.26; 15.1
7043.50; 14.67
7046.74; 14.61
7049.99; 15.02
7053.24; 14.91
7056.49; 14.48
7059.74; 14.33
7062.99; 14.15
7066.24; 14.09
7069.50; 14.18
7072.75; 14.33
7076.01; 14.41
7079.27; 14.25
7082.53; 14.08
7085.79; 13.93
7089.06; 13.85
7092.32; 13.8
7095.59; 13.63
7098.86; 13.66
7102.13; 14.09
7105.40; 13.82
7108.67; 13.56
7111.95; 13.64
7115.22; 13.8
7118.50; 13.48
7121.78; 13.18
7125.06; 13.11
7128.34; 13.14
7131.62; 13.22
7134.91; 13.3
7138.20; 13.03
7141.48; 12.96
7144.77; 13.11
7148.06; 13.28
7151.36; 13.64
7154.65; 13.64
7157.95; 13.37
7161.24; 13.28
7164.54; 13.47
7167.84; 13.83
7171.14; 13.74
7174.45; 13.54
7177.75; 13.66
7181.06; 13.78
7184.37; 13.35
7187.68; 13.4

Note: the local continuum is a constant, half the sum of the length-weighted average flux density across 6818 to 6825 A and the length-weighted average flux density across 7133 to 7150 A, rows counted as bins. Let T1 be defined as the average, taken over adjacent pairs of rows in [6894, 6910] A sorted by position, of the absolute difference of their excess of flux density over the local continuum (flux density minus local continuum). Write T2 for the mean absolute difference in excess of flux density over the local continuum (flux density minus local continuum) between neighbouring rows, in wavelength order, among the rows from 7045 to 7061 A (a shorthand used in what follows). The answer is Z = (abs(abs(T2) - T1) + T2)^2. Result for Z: 0.16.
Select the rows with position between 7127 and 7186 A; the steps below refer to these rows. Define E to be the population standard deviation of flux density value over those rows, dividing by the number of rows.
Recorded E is 0.26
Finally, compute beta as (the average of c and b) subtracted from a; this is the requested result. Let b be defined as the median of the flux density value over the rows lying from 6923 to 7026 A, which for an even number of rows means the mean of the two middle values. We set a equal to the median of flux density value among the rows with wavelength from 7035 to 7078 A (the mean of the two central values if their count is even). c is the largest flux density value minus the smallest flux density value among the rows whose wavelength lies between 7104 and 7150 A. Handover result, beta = 6.6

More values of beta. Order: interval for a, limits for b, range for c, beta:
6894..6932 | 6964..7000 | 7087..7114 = 6.9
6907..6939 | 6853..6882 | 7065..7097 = 7.1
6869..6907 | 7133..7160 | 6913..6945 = 7.1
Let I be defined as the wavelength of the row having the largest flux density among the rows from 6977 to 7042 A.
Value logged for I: 7007.91 A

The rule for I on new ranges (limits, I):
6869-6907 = 6880.00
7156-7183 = 7167.84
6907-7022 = 7007.91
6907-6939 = 6921.31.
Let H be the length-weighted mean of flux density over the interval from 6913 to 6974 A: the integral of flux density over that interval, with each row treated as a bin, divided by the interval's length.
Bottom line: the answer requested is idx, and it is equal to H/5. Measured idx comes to 2.93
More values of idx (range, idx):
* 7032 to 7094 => 2.89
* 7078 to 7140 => 2.72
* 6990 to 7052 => 3.01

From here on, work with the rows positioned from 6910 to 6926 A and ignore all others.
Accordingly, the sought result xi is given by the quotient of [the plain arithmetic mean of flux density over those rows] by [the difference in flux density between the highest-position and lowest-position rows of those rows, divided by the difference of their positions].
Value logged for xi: 419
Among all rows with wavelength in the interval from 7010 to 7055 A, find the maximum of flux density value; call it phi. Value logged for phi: 15.33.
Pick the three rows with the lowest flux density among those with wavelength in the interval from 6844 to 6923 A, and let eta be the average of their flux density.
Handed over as 13.9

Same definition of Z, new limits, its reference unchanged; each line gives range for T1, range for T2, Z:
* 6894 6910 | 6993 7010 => 0.04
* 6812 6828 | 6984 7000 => 0.24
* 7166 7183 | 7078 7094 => 0.02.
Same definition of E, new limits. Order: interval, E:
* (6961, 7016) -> 0.35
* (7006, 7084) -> 0.47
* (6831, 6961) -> 0.41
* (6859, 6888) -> 0.30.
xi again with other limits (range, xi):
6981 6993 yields -169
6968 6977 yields 398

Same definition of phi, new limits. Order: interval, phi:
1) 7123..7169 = 13.83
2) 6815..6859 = 14.9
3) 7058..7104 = 14.41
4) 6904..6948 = 15.49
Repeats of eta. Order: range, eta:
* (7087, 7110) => 13.6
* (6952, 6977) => 14.4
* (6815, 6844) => 14.3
